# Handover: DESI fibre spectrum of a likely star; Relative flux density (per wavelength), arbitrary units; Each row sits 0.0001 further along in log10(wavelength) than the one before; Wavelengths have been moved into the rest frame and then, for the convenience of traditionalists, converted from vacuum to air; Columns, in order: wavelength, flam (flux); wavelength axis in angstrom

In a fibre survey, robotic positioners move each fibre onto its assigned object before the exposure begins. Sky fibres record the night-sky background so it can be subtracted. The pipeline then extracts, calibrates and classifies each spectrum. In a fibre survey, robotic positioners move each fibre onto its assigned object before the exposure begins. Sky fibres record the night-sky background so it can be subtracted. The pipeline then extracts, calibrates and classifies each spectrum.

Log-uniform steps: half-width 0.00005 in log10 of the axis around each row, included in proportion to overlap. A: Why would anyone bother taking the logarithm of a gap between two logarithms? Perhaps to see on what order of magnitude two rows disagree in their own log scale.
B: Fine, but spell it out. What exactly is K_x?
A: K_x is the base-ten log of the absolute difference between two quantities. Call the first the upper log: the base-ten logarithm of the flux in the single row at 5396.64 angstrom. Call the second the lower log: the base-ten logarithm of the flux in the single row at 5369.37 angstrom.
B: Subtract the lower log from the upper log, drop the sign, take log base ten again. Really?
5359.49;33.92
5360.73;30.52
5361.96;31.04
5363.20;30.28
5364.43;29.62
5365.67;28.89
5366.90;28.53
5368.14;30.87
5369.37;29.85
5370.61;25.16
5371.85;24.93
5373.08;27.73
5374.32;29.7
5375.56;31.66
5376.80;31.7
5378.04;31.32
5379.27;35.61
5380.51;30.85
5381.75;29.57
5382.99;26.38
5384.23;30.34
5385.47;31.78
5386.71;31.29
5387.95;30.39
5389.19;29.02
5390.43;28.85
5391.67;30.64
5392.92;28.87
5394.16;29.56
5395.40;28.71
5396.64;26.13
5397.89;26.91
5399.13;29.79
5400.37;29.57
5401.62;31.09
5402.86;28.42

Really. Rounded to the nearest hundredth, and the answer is -1.24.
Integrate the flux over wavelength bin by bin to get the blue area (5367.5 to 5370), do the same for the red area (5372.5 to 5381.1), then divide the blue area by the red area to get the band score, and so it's 0.28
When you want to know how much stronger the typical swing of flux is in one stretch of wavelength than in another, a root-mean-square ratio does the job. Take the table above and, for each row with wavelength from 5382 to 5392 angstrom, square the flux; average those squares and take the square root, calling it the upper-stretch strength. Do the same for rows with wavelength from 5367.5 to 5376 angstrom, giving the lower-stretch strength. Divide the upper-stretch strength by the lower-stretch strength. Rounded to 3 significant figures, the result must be 1.04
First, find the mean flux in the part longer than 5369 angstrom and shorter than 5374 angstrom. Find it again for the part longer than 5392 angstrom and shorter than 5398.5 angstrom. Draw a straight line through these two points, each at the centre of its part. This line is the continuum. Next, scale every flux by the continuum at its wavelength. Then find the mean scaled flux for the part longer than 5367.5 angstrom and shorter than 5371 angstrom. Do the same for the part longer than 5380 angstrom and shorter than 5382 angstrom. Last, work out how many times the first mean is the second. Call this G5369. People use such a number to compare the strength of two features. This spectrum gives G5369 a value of 0.97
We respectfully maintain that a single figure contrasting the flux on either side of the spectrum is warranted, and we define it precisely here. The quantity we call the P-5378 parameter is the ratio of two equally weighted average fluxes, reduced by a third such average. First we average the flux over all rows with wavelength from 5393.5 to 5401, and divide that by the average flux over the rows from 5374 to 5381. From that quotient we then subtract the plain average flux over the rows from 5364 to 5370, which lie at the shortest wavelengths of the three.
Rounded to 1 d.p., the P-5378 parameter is -28.7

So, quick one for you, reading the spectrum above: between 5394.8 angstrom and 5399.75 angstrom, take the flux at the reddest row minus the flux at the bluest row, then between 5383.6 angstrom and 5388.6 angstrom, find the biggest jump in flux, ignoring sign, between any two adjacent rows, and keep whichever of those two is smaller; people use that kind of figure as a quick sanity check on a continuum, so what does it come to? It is 1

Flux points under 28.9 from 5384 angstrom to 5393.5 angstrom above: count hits 2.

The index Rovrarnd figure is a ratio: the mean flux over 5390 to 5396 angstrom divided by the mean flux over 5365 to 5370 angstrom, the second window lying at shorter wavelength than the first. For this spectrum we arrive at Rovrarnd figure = 0.99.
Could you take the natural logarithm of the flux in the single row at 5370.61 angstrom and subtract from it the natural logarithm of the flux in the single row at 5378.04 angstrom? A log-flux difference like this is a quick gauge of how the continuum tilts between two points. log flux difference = -0.22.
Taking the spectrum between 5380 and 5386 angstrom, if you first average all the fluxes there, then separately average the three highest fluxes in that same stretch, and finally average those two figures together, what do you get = 30.4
